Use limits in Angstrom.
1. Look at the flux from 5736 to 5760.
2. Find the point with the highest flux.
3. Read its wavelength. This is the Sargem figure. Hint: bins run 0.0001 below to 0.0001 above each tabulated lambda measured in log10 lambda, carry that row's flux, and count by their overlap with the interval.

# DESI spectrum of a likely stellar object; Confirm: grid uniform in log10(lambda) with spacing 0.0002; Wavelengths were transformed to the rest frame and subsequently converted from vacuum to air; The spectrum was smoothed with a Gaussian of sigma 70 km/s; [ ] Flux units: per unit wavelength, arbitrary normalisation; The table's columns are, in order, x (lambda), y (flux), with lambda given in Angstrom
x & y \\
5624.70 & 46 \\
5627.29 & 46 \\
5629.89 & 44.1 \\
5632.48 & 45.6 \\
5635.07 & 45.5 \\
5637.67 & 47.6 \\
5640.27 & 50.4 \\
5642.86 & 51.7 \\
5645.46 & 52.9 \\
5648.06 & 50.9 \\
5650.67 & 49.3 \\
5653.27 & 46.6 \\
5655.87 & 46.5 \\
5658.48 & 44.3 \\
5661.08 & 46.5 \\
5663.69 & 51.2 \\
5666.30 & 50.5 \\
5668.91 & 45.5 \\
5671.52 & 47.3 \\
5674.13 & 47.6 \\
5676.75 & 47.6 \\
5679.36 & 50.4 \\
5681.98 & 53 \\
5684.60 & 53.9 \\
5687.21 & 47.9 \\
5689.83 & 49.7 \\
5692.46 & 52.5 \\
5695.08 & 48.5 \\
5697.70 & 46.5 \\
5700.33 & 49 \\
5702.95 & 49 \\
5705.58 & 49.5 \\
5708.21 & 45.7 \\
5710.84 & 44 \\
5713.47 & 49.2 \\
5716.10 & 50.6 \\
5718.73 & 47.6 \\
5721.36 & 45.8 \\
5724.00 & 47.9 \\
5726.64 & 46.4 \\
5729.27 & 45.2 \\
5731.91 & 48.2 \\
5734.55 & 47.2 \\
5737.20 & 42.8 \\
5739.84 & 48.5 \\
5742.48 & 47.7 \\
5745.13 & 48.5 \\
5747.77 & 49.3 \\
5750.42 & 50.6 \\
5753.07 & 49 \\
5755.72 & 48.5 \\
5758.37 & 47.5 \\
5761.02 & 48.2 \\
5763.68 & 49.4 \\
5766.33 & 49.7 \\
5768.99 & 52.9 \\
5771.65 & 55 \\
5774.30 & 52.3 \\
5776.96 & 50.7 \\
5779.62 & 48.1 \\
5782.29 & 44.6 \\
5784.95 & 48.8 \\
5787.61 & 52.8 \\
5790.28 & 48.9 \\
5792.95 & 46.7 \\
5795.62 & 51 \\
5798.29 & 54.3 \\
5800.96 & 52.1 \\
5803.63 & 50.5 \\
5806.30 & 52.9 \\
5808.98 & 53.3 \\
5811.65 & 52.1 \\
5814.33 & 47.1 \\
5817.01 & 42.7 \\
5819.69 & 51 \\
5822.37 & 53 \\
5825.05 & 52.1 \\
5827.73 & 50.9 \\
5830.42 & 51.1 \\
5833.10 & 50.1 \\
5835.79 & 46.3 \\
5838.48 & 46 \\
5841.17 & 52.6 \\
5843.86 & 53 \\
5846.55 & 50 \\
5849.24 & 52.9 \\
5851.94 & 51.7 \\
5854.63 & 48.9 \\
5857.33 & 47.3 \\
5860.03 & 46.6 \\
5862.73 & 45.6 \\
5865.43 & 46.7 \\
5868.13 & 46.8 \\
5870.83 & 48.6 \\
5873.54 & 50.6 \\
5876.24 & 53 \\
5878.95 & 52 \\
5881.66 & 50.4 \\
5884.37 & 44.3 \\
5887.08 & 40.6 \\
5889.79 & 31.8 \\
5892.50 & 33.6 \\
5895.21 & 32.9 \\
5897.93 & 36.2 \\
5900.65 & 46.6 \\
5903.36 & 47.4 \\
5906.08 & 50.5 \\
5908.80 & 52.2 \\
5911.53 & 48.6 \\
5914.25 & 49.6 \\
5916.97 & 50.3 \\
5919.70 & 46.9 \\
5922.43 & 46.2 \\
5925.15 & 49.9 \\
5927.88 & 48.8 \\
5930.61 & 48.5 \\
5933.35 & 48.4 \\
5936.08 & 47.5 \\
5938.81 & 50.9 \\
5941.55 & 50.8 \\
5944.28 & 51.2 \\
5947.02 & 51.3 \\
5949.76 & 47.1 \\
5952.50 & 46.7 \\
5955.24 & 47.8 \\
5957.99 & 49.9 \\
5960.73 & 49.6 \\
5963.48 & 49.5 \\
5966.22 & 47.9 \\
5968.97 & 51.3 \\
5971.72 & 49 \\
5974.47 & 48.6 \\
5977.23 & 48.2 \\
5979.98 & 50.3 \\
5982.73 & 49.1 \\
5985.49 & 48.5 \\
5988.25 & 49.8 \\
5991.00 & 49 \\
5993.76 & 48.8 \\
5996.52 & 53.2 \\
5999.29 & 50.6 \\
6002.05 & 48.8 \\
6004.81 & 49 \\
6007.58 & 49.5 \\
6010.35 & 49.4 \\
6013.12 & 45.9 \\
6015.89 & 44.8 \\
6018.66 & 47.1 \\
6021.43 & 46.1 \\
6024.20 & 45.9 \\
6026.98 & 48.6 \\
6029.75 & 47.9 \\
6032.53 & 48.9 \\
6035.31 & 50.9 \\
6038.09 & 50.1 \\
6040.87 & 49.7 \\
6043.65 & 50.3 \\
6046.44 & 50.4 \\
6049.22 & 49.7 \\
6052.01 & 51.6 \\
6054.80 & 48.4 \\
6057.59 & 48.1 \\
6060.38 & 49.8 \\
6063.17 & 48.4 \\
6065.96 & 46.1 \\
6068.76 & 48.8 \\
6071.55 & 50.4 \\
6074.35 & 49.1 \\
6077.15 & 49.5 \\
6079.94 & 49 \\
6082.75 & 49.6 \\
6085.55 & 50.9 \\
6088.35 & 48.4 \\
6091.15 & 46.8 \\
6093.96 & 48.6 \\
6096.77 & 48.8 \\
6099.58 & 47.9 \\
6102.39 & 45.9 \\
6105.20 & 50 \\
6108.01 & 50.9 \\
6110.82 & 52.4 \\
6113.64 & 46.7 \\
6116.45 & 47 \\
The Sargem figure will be 5750.42 Angstrom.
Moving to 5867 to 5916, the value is 5876.24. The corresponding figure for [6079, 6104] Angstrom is 6085.55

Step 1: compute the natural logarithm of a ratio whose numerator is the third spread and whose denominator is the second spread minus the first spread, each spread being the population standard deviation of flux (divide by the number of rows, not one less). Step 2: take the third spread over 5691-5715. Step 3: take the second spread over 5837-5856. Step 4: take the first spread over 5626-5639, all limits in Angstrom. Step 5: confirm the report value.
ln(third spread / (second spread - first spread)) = 0.6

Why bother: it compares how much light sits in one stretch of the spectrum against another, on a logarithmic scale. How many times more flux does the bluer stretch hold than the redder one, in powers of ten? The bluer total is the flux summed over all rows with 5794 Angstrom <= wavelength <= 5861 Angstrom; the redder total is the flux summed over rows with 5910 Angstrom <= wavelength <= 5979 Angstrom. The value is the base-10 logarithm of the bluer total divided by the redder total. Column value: 0.012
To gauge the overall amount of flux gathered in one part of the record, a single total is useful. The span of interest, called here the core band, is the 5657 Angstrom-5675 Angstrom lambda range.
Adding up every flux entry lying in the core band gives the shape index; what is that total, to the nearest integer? 333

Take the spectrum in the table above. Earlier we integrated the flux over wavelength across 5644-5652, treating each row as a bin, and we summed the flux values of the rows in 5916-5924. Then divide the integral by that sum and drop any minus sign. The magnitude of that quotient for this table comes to 2.8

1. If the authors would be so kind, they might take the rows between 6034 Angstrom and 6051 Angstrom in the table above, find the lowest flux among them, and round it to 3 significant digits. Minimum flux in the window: 49.7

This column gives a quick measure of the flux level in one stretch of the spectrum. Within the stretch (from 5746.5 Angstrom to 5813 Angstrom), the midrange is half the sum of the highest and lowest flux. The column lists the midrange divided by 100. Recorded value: 0.498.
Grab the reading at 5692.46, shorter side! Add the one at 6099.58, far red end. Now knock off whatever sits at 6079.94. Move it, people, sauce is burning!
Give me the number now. 51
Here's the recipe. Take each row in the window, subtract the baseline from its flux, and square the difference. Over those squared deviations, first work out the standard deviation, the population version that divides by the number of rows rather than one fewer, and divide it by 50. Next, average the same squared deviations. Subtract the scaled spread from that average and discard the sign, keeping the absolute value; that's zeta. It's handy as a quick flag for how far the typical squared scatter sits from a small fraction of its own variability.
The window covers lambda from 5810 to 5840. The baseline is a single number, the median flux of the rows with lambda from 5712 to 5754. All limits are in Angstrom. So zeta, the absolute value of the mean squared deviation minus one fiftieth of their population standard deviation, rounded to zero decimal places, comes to 11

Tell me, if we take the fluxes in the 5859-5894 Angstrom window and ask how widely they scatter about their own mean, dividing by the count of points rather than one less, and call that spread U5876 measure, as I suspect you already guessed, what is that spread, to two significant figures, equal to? 6.3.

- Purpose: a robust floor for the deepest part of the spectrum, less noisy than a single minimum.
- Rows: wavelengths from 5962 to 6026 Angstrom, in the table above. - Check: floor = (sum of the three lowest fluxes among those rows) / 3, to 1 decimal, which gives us 45.5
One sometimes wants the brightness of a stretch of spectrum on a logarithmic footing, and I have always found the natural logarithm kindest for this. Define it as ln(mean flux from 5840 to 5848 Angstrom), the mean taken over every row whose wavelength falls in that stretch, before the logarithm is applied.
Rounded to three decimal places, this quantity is 3.949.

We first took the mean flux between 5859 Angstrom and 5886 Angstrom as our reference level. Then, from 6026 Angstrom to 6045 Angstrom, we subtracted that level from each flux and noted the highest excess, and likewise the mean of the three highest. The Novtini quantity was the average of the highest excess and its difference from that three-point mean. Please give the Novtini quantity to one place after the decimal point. 1.5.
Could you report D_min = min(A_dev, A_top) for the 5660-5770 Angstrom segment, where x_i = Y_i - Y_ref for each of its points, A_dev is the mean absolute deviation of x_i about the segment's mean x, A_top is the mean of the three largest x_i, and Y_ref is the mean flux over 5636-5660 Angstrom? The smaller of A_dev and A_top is 1.7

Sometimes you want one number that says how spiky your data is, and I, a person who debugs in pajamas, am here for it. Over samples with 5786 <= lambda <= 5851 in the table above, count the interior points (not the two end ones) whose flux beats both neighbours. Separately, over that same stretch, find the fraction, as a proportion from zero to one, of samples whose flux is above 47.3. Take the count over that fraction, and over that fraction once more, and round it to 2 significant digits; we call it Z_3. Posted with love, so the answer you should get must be 8.0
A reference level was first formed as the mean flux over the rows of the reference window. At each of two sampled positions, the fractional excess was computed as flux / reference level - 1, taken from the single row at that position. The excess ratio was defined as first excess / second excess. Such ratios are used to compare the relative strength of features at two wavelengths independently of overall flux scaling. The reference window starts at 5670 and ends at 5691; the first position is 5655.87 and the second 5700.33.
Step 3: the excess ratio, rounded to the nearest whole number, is 5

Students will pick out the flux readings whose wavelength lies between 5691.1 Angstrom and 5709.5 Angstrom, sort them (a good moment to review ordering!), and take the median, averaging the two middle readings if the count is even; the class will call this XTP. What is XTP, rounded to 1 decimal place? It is 49.0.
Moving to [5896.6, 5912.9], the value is 48.0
